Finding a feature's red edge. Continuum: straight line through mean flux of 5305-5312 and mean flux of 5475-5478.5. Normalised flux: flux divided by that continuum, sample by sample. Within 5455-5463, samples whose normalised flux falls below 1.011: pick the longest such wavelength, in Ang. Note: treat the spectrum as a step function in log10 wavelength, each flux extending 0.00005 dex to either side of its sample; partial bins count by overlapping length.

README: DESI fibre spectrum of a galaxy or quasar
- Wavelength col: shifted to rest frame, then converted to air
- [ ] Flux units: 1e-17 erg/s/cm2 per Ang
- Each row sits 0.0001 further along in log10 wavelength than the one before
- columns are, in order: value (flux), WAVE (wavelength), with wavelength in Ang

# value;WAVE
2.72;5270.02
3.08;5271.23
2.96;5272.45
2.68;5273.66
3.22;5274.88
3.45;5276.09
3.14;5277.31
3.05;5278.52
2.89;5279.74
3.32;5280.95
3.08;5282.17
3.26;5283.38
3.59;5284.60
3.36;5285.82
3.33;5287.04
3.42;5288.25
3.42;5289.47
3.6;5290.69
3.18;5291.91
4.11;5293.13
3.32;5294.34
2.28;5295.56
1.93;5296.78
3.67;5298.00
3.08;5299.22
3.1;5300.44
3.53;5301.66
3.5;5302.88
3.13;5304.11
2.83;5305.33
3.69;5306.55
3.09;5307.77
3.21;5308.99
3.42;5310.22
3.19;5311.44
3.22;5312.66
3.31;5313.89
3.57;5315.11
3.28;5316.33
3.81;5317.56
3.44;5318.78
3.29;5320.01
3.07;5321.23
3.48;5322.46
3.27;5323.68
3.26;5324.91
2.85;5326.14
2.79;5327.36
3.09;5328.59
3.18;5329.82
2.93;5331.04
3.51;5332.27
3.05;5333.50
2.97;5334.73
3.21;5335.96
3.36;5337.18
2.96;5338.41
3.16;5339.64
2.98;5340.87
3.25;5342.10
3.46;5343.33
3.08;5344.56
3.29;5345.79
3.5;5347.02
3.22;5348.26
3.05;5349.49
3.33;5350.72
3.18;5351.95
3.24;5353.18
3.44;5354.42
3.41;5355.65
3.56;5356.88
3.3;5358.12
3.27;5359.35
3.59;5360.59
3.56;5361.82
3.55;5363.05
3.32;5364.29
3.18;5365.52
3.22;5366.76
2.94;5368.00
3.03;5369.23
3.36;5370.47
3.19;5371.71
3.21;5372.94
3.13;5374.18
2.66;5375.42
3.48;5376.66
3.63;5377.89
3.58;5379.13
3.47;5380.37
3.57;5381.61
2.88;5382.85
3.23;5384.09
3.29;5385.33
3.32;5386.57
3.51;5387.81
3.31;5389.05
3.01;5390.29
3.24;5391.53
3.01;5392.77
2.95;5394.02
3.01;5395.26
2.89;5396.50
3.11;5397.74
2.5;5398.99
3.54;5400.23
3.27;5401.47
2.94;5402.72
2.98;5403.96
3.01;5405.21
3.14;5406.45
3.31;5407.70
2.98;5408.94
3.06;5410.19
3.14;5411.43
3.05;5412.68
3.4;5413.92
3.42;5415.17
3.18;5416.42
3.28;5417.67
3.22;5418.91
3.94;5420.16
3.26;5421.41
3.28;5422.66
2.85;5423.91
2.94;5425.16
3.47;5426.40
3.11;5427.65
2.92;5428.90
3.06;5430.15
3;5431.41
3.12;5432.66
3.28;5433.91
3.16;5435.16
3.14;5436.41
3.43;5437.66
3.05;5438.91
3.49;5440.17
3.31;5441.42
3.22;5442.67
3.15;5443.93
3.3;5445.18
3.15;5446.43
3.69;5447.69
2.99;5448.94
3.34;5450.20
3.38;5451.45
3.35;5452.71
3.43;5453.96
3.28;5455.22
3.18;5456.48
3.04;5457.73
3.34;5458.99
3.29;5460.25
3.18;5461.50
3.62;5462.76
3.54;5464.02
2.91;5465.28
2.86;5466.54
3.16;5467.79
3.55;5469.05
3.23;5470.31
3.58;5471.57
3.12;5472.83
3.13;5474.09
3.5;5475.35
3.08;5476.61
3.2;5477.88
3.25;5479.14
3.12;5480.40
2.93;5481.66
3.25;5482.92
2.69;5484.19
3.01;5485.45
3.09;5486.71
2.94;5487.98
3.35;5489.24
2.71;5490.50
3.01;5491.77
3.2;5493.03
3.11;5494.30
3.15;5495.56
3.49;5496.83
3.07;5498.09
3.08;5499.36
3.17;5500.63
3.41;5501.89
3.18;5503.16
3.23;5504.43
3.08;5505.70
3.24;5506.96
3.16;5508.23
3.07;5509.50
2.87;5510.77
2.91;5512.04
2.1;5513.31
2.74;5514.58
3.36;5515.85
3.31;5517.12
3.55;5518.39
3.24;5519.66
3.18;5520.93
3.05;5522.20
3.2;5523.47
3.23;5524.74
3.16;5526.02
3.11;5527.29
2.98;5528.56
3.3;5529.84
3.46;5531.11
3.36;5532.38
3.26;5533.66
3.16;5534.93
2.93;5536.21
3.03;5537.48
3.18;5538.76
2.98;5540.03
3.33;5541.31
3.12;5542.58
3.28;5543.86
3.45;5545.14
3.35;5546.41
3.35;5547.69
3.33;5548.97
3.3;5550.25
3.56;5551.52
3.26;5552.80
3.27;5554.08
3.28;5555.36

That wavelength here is 5461.50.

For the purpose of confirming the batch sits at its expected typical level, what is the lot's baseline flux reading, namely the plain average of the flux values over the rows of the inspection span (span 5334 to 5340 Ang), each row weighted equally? 3.13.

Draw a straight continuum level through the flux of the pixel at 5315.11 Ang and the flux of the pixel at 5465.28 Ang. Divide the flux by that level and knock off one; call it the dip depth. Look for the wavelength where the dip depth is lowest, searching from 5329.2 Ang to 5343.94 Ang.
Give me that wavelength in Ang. 5331.04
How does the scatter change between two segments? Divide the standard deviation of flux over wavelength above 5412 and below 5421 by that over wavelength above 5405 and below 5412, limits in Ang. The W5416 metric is 2.4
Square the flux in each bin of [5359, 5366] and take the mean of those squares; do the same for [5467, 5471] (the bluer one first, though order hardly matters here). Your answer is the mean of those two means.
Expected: 11.3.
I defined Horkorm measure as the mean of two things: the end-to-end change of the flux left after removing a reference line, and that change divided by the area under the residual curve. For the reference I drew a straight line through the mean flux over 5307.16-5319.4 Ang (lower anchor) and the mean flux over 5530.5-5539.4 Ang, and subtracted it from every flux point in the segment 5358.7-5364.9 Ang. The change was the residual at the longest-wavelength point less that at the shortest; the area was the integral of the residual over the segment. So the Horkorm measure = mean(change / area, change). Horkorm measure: 0.06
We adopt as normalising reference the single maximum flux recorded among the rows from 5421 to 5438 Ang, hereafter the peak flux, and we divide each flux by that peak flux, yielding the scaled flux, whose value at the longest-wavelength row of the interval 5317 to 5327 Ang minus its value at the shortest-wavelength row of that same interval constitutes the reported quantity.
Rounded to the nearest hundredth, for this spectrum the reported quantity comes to -0.28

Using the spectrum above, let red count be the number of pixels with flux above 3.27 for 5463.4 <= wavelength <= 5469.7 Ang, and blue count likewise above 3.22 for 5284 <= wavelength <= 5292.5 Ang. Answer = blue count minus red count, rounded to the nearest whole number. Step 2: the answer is 4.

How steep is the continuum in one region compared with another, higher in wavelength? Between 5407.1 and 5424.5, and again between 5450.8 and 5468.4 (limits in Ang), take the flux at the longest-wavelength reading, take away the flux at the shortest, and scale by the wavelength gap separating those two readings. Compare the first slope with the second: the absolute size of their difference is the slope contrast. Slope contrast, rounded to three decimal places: 0.015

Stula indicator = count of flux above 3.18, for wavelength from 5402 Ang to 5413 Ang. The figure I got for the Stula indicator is 1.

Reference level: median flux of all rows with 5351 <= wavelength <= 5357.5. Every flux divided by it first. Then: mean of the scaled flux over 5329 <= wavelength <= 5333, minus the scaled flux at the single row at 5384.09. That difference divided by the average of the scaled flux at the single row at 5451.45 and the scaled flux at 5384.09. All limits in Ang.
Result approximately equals -0.01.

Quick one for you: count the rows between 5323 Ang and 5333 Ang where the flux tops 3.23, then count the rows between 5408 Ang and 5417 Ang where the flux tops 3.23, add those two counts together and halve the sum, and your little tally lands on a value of 2.5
